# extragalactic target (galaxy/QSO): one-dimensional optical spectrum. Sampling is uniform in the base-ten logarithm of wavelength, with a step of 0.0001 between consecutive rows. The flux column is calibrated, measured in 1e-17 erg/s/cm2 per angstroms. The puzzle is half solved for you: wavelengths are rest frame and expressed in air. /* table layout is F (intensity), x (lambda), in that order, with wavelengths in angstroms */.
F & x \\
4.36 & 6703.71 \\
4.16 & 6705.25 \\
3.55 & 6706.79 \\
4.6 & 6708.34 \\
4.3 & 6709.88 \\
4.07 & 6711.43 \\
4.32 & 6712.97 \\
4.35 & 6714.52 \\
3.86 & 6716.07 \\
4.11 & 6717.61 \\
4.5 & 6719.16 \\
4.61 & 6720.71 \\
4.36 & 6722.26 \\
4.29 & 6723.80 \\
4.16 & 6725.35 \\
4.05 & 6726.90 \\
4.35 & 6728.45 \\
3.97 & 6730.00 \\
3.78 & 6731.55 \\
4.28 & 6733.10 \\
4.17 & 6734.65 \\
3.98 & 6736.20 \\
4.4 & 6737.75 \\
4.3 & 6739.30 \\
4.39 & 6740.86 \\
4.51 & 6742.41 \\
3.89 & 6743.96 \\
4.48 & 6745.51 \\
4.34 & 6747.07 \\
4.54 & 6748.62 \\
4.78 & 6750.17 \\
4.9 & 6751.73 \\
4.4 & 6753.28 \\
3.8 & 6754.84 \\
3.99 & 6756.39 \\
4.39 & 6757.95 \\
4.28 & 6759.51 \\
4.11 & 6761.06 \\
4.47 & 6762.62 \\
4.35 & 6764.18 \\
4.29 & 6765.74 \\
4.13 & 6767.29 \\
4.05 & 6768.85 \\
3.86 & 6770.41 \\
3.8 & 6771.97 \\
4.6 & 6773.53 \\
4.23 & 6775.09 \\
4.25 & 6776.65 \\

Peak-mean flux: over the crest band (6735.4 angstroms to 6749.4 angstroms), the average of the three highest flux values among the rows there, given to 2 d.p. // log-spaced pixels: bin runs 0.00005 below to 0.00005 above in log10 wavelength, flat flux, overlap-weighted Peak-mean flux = 4.51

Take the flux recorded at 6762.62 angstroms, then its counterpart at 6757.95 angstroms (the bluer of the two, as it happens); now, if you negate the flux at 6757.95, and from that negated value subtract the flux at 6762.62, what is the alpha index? -8.9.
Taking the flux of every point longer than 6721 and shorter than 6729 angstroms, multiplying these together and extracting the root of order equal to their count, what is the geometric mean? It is 4.24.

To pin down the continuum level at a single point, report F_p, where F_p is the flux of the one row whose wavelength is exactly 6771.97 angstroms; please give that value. 3.8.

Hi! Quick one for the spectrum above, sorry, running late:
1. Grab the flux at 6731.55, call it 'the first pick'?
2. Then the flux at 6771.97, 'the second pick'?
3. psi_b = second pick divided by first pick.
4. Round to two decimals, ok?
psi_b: 1.01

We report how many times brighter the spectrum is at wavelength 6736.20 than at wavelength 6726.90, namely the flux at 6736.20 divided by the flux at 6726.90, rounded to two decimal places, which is 0.98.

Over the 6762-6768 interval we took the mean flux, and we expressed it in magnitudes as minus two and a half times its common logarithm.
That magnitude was -1.586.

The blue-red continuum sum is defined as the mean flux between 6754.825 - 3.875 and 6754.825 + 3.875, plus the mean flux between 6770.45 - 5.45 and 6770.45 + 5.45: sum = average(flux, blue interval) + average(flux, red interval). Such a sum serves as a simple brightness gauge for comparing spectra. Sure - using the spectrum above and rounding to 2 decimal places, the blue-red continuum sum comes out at 8.43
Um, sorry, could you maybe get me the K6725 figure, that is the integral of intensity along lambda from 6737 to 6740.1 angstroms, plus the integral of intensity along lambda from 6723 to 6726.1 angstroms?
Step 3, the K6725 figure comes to 26.6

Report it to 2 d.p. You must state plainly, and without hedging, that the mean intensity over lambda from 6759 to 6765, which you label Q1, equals 4.30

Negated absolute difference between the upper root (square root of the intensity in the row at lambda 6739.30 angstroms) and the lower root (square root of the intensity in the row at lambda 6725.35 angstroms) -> -0.03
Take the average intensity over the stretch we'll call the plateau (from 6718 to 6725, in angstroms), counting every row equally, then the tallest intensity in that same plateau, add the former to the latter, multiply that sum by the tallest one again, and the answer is 42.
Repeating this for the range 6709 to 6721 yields 41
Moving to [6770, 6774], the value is 40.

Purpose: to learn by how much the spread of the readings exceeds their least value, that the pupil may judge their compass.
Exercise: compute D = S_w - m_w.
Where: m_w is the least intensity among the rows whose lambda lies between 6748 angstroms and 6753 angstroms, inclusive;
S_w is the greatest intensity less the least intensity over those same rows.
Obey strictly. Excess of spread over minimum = -4.2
